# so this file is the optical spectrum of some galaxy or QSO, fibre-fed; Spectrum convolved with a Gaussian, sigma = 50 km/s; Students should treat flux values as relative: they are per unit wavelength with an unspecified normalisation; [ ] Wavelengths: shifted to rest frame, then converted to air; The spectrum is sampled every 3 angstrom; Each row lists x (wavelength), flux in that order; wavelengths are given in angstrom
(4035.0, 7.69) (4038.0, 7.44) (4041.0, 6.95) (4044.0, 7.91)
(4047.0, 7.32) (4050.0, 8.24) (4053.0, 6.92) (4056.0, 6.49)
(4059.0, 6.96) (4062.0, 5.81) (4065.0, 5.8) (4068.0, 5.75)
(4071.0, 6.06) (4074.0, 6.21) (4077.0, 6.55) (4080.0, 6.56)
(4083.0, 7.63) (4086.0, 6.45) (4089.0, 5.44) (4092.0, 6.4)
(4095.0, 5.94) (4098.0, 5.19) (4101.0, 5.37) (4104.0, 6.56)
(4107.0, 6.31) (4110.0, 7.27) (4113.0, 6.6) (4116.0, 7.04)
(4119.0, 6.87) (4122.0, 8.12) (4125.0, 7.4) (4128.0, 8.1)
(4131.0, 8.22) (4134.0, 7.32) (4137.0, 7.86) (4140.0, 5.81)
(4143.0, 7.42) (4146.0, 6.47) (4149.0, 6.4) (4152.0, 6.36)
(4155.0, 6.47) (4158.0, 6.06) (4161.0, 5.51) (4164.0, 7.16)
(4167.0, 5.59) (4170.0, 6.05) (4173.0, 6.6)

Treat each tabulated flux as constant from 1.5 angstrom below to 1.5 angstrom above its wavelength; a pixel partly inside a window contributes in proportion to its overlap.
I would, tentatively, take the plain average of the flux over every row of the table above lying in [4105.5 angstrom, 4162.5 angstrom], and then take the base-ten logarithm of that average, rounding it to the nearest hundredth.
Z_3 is 0.84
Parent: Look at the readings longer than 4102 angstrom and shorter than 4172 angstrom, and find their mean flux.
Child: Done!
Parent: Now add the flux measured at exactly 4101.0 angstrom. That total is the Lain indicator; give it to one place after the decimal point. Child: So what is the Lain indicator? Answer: 12.2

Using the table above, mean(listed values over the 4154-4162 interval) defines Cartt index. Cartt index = 6.0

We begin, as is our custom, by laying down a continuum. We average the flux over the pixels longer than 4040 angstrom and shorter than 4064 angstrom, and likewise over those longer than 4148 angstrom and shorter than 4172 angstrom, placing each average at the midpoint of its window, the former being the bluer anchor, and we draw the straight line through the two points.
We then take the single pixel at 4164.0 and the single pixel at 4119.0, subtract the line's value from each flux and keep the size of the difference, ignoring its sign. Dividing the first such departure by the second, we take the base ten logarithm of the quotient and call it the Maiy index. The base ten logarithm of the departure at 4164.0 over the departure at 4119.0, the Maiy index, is 0.5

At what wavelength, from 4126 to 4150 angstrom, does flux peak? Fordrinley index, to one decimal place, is 4131.0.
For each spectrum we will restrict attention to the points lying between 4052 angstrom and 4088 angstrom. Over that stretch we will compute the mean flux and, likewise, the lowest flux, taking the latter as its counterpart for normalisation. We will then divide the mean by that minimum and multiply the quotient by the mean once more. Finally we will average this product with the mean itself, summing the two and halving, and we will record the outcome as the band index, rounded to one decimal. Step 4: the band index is 6.8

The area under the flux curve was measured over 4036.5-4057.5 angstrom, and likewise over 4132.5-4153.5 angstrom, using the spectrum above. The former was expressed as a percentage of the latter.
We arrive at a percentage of 108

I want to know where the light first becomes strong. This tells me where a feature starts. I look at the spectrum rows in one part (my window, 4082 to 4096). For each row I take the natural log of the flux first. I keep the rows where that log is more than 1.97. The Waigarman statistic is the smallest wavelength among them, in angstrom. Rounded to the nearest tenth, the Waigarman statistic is 4083.0 angstrom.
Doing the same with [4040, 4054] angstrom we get 4044.0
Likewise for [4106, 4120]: 4110.0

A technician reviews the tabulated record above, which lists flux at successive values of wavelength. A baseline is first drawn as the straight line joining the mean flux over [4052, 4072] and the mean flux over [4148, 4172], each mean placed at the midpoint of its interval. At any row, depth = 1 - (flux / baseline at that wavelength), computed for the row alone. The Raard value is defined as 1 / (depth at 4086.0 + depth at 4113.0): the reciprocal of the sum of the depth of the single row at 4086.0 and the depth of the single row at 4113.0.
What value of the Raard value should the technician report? -11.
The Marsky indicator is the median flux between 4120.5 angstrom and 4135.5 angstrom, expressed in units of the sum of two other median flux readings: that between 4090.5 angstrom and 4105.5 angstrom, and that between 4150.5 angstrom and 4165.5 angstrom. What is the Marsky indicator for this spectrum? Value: 0.66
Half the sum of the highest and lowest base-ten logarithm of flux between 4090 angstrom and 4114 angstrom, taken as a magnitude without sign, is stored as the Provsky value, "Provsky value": 0.788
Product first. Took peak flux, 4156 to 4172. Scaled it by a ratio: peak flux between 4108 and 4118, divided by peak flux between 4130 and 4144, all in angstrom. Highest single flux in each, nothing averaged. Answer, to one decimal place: 6.3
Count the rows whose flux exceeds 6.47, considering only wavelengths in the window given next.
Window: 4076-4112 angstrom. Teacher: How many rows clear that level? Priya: 5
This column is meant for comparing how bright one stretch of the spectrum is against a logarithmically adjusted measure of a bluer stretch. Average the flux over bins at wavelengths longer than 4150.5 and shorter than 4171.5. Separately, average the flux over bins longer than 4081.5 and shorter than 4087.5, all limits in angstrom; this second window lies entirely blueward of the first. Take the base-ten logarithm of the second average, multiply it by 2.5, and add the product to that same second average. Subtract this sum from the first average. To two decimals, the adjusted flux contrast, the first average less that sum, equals -2.99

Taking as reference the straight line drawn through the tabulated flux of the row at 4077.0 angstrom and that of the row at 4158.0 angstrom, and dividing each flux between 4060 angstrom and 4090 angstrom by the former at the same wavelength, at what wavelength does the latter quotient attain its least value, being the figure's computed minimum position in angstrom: 4089.0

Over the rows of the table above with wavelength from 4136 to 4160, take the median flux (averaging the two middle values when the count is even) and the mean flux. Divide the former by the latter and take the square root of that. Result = 0.99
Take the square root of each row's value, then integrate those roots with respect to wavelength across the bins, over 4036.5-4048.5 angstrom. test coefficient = 32.6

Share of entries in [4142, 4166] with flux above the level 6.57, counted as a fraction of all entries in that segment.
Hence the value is 0.25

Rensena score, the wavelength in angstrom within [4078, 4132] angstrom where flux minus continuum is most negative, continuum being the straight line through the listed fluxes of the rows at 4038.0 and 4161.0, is 4098.0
